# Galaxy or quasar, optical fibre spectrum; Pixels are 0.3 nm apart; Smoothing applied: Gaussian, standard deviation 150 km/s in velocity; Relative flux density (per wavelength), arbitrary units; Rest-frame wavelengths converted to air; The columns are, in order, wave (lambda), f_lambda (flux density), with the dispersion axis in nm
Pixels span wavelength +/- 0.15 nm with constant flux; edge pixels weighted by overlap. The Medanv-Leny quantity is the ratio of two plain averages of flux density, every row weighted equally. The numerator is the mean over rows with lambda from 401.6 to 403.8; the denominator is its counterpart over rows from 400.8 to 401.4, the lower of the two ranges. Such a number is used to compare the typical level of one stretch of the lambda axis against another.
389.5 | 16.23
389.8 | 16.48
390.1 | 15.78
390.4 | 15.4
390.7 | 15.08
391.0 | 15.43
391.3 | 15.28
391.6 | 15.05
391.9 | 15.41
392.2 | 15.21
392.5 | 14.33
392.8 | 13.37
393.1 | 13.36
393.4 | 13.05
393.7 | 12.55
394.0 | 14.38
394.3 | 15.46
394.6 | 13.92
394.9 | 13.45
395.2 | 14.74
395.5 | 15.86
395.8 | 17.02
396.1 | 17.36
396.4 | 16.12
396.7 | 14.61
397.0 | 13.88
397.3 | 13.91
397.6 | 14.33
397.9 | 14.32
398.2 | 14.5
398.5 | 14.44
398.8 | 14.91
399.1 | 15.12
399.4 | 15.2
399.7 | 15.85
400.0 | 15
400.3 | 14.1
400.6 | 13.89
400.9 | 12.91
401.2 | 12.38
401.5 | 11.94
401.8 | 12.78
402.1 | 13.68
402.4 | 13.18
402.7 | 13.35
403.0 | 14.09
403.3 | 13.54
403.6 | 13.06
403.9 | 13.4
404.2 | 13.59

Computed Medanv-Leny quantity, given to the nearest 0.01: 1.06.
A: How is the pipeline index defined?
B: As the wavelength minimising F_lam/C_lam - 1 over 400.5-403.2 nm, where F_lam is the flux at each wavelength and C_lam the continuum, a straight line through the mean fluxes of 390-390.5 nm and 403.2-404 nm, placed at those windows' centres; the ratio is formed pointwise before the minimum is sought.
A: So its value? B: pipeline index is 401.5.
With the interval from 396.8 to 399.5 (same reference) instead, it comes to 397.0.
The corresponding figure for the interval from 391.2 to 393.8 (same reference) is 393.7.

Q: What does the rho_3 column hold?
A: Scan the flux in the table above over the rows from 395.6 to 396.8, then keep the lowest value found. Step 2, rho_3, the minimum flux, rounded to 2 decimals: 14.61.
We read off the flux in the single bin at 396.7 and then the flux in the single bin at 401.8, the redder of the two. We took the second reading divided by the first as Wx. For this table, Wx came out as 0.87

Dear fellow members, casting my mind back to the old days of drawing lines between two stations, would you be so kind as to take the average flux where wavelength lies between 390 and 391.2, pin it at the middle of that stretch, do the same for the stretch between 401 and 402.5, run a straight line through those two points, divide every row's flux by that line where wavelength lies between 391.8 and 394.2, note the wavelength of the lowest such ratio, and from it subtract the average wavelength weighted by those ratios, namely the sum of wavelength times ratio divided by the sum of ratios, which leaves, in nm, 0.78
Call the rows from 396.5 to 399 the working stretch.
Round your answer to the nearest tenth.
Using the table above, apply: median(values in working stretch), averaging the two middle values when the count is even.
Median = 14.4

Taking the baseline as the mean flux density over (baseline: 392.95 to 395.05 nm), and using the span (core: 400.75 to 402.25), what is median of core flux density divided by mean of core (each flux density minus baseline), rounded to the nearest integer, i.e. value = -13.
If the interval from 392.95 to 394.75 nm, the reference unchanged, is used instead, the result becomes 284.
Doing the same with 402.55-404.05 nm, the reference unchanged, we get -53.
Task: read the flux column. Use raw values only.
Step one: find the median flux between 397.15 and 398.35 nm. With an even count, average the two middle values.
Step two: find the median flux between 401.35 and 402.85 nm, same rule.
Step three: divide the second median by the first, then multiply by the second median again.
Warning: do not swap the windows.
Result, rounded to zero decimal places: 12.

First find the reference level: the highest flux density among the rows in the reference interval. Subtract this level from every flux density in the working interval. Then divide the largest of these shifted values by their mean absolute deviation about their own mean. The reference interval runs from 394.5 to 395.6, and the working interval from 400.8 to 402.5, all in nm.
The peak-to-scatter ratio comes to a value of -5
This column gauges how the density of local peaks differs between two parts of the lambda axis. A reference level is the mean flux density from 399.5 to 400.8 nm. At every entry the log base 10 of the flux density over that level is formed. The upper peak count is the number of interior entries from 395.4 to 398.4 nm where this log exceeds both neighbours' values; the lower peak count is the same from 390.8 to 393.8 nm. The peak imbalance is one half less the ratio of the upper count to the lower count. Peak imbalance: -1.5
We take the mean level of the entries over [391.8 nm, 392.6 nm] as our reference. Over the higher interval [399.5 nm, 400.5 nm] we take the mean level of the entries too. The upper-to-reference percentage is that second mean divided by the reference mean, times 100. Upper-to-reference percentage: 100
